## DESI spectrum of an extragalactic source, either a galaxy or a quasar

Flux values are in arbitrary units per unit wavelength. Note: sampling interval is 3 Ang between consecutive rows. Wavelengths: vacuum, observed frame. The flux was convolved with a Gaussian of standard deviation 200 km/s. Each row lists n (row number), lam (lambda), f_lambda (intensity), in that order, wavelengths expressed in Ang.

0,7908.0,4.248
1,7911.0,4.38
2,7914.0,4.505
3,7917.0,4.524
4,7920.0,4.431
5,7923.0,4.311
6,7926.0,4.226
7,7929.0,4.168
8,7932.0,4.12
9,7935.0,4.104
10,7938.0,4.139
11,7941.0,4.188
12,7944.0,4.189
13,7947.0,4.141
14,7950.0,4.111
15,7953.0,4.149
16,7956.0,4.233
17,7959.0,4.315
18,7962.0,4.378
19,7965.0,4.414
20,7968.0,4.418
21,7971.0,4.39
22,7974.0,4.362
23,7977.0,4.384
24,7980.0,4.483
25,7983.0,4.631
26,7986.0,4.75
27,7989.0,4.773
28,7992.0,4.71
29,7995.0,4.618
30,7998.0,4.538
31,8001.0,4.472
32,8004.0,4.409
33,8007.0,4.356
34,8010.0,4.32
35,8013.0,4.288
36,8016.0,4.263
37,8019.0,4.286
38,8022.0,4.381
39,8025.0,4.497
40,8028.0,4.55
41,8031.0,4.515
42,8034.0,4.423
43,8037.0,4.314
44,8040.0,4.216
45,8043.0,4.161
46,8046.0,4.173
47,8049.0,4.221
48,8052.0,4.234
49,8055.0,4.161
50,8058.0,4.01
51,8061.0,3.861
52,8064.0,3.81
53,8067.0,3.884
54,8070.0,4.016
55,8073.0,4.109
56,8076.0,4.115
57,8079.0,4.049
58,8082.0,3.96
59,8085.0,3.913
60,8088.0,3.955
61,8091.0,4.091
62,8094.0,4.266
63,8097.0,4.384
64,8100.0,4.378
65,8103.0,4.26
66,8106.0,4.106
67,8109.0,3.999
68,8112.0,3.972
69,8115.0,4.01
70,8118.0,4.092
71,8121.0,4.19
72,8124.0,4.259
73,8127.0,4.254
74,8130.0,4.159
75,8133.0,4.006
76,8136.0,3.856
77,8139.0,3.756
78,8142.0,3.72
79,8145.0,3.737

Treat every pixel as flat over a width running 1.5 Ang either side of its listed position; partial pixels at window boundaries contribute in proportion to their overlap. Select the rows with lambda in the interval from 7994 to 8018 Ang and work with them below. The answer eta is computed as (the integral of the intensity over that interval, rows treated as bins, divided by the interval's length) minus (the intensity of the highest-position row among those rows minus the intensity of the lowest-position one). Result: 4.8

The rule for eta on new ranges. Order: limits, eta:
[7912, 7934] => 4.7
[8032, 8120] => 4.4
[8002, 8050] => 4.5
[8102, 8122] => 4.2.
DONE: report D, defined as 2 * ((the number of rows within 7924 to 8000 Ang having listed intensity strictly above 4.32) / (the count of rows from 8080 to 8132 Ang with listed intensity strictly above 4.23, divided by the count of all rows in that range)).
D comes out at 73.7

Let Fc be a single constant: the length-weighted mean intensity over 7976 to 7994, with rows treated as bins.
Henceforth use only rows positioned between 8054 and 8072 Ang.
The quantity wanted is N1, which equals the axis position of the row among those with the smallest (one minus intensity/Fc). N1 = 8055.0 Ang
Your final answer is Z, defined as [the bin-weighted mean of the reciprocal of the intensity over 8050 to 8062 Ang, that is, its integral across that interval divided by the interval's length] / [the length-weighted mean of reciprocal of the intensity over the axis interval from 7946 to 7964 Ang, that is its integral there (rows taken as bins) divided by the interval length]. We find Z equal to 1.04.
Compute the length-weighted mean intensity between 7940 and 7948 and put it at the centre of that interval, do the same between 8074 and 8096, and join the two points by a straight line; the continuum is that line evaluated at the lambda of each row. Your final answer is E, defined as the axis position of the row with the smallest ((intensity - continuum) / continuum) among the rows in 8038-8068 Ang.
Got 8064.0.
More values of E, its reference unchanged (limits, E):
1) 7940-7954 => 7950.0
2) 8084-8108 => 8085.0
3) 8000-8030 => 8016.0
